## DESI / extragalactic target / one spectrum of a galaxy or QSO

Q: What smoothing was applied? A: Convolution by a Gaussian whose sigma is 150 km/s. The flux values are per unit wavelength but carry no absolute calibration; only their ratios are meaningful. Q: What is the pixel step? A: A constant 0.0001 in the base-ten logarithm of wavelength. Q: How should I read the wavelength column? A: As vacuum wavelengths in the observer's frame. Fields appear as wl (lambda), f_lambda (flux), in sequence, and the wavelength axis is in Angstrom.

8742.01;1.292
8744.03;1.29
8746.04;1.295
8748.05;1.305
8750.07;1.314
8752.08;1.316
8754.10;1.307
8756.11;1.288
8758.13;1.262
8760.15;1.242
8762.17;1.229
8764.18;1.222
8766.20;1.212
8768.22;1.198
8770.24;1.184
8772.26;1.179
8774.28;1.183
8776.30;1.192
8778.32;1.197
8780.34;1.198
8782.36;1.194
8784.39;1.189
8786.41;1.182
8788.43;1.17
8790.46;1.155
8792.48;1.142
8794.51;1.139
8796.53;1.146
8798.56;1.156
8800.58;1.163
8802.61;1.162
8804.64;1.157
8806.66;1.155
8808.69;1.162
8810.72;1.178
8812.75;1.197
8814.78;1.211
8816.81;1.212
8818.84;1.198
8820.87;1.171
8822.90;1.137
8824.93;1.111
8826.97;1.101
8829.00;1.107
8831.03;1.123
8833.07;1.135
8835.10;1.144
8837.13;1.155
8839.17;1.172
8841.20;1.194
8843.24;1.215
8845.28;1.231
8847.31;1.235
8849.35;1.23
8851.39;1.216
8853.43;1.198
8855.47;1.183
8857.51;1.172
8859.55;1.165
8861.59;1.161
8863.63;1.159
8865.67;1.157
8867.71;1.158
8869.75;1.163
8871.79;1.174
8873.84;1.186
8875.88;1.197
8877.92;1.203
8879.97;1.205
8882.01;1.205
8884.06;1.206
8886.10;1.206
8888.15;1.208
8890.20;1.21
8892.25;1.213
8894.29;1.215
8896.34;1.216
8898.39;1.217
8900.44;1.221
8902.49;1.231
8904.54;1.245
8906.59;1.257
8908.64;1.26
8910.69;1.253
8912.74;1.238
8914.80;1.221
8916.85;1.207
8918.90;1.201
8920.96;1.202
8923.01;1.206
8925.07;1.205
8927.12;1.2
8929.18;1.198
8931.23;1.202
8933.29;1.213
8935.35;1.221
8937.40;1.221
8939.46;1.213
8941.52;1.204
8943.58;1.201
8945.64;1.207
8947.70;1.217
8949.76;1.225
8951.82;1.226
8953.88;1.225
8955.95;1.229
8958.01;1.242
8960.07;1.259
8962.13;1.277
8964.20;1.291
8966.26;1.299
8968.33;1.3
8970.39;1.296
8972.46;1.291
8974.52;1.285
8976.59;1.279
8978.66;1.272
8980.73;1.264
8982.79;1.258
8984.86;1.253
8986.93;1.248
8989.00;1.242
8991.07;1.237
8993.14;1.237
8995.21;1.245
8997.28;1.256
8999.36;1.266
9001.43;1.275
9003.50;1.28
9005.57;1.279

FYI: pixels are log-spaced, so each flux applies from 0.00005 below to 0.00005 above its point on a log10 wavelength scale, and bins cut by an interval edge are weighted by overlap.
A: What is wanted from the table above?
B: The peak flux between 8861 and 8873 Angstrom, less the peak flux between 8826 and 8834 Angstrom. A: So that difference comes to 0.04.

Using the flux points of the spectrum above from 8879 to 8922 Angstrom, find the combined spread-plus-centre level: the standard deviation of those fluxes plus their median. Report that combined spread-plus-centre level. 1.23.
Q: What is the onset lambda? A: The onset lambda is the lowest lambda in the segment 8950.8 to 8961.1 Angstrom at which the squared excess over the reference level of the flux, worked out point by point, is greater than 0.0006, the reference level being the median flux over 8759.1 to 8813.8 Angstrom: 8951.82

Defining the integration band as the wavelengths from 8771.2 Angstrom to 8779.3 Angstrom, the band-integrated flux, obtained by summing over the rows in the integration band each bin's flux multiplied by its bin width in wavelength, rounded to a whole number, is 10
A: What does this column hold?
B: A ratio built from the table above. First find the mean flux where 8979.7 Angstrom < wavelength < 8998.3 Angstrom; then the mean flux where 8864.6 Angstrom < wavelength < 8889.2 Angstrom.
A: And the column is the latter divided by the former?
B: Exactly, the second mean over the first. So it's 0.95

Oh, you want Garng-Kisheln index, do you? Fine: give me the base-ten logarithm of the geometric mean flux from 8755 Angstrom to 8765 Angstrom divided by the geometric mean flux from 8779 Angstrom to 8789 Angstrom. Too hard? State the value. 0.022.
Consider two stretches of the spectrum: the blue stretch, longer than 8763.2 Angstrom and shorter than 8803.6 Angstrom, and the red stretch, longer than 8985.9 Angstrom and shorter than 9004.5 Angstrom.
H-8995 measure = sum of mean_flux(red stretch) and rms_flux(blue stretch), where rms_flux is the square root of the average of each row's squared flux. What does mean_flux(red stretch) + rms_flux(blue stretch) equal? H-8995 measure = 2.43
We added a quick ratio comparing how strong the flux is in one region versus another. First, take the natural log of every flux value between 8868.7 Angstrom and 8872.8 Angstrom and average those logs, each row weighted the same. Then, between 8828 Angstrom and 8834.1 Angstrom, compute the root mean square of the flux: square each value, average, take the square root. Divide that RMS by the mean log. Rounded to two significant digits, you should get 7.2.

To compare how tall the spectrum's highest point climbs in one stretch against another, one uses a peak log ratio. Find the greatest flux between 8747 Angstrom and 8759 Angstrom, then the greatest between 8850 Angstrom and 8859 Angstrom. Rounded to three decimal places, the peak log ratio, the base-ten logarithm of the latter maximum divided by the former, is -0.034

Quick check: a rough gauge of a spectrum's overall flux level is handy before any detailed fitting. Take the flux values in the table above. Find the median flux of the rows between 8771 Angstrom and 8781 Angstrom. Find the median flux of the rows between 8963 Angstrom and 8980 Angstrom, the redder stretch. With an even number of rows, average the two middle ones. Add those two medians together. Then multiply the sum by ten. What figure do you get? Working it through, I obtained 24.8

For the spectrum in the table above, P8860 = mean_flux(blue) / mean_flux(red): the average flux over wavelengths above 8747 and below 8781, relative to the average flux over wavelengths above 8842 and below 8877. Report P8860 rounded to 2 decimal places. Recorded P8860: 1.04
